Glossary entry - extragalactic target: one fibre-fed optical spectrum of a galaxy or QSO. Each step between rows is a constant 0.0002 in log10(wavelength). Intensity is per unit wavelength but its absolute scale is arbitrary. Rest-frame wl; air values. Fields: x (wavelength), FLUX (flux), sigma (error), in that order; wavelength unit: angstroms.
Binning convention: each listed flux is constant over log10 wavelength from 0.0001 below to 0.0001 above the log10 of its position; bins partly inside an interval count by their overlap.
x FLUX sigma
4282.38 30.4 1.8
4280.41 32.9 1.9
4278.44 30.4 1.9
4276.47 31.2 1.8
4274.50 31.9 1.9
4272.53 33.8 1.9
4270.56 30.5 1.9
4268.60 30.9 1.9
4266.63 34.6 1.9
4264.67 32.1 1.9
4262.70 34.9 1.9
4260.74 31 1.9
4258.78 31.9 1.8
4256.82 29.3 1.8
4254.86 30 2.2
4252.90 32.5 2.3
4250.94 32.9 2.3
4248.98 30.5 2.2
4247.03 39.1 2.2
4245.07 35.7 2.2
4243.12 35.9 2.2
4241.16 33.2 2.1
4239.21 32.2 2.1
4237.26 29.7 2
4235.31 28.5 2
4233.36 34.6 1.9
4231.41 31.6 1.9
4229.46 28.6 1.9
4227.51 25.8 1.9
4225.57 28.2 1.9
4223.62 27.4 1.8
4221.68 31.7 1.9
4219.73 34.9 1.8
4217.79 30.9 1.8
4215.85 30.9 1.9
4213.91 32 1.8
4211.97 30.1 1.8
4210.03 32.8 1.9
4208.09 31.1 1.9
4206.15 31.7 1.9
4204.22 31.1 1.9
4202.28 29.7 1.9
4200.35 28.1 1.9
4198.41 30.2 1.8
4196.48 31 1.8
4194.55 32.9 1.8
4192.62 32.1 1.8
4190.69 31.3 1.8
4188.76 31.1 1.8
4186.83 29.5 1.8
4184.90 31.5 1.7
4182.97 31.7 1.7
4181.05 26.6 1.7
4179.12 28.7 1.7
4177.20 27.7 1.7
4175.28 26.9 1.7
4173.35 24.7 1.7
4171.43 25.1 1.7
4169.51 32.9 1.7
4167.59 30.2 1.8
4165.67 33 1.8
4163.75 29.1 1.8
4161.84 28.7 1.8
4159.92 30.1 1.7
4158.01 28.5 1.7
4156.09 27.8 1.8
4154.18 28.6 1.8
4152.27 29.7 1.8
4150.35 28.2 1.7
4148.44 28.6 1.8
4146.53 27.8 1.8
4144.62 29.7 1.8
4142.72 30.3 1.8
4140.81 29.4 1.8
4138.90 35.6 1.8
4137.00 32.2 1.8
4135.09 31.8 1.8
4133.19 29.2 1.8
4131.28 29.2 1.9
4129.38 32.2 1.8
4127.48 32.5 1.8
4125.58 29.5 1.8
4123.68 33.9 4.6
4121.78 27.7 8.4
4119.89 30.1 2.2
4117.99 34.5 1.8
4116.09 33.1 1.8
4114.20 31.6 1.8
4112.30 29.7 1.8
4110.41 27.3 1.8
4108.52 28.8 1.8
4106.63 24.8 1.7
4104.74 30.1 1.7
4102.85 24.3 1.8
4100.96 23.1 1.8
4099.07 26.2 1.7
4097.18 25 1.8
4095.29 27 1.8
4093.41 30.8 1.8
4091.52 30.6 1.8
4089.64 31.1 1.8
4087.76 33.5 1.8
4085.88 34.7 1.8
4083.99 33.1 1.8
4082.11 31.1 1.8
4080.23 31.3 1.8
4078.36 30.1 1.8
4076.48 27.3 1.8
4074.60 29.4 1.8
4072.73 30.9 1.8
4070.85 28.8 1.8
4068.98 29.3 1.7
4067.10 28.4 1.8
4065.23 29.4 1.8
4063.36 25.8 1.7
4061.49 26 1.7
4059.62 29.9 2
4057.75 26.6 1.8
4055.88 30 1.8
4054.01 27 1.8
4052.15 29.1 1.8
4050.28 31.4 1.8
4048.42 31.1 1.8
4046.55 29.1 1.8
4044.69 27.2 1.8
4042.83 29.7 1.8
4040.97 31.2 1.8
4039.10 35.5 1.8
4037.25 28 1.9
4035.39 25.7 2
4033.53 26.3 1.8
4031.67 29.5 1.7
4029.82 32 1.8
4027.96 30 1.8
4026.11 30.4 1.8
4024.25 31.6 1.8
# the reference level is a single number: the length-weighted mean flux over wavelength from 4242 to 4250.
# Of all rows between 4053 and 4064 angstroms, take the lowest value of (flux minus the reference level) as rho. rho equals -9.4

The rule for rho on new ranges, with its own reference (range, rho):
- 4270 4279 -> -4.8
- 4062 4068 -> -9.4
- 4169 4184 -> -10.5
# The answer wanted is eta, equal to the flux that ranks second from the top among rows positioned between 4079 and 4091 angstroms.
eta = 33.5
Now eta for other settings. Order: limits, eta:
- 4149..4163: 29.7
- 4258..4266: 32.1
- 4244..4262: 35.7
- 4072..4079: 30.1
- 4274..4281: 31.9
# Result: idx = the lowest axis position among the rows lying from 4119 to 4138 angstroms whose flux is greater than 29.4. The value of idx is 4119.89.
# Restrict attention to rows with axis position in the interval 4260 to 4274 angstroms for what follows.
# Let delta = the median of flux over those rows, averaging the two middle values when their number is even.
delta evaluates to 32.1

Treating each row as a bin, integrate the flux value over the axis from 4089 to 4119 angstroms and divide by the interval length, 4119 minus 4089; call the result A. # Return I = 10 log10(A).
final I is 14.56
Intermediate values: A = 28.6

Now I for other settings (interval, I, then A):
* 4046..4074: 14.60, 28.9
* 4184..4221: 14.94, 31.2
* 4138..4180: 14.65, 29.1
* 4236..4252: 15.26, 33.6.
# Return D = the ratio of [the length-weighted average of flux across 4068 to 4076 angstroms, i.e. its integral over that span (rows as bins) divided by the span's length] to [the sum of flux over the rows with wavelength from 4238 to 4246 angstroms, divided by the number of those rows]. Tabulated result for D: 0.86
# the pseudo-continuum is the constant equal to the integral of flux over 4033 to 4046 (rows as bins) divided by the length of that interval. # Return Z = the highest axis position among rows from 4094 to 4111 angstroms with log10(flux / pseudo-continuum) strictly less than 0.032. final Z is 4110.41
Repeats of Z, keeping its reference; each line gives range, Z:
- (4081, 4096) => 4095.29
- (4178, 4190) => 4188.76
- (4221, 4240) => 4237.26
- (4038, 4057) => 4055.88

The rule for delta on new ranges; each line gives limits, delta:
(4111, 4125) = 31.6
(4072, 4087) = 31.0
